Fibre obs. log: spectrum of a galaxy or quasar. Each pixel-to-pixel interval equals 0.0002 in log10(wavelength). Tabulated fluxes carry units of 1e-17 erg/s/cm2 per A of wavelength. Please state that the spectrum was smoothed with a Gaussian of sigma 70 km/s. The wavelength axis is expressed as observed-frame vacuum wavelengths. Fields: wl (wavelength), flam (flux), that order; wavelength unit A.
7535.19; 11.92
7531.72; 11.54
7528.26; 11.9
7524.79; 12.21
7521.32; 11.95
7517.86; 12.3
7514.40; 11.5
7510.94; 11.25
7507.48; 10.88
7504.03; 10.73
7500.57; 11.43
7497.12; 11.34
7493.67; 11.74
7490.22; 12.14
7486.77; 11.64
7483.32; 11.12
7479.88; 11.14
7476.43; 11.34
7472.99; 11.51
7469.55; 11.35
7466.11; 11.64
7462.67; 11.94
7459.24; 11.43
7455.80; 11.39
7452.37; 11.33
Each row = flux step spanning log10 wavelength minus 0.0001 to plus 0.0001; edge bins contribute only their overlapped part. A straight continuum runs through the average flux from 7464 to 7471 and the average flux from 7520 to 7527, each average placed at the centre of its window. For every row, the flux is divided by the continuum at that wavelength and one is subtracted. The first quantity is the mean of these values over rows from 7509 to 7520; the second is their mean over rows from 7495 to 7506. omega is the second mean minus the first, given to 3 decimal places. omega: -0.031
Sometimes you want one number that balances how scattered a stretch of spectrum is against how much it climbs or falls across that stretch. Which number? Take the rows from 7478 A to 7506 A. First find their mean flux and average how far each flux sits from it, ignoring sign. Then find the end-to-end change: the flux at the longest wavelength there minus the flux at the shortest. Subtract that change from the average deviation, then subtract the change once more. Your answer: 1.1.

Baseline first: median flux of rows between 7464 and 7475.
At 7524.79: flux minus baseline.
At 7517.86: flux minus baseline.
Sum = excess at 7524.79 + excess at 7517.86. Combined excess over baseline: 1.5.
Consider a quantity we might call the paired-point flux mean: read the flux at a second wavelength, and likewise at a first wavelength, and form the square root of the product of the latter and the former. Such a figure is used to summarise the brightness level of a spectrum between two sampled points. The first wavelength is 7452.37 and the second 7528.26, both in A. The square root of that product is 11.6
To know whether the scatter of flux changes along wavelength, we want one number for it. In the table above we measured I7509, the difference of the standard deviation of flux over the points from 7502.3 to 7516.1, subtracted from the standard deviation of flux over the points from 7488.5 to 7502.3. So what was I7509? 0.01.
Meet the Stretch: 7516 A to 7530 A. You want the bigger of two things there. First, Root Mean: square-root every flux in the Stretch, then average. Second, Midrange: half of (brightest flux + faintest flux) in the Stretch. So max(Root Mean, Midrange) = 12.1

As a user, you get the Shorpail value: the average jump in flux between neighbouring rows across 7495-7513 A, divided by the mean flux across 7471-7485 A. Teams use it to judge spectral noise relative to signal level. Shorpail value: 0.0290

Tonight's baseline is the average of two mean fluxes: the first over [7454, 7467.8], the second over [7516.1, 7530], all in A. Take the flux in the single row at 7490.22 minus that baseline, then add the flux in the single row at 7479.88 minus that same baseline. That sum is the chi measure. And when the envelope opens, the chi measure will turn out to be -0.41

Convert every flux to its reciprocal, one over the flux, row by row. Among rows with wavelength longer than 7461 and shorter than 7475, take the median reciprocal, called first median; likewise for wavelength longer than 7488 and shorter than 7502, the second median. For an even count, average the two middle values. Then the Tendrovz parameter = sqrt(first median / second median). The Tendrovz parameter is 1.00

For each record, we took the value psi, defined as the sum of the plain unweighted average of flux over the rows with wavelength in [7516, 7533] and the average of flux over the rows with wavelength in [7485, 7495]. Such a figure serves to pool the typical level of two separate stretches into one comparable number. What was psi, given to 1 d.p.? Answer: 23.8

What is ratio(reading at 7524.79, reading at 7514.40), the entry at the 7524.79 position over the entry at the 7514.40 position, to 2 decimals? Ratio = 1.06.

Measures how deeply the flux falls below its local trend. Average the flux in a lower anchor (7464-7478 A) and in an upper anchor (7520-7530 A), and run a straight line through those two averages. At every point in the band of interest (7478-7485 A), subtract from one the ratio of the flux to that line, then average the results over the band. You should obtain 0.038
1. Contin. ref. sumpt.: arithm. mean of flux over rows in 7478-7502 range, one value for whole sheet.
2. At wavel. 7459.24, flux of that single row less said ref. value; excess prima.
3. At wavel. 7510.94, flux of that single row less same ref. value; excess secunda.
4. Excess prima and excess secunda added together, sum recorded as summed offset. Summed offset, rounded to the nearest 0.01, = -0.33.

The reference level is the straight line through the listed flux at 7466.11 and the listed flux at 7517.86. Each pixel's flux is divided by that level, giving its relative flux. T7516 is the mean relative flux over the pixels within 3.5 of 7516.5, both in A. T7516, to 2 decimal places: 0.97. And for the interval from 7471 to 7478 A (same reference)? 0.97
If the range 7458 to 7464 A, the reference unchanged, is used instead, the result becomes 1.01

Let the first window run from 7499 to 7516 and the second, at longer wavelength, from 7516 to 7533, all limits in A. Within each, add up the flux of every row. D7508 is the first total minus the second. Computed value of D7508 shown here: -4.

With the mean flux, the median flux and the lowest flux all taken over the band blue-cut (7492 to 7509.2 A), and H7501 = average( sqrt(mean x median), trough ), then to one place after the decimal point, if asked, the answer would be 11.0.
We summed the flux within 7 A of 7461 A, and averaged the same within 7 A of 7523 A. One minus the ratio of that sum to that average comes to -2.84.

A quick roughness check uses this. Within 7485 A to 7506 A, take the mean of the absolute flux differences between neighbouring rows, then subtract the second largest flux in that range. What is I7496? -11.3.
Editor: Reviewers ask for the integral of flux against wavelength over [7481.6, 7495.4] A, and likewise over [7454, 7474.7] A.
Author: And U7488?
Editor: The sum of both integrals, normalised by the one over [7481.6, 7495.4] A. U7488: 2.48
